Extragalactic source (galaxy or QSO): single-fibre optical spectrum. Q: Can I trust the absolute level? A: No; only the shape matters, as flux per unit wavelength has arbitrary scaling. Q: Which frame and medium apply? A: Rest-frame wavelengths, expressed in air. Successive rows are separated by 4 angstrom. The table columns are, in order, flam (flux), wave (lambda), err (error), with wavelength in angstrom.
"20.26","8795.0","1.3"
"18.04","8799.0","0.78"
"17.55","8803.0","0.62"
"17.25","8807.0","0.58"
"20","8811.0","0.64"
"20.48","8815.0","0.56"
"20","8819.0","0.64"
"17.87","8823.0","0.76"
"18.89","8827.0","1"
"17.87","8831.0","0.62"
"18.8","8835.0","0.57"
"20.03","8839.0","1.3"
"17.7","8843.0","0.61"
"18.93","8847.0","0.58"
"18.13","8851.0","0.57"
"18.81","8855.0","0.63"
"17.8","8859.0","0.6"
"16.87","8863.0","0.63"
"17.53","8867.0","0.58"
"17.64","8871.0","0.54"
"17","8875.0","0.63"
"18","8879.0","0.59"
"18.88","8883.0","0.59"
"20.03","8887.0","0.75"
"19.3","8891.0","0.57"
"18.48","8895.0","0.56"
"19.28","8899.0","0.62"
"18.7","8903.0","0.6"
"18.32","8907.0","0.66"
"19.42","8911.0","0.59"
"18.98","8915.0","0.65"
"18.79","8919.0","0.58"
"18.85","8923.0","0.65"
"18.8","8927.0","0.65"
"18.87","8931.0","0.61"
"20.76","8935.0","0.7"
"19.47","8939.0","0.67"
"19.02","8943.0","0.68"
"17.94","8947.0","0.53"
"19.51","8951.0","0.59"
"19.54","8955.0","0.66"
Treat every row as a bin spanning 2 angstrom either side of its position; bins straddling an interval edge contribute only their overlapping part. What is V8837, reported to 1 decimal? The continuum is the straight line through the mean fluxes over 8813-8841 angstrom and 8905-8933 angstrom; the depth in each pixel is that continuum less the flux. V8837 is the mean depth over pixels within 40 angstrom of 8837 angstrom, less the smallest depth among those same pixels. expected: 2.1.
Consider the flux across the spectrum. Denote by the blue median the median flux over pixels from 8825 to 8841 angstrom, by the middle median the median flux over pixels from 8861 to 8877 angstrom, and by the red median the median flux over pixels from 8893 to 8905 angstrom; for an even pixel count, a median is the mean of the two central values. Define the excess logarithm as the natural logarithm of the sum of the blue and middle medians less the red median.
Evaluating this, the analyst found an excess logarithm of 2.86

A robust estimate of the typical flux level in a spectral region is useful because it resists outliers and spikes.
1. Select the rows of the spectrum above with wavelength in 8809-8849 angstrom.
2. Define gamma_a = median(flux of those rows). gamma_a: 18.9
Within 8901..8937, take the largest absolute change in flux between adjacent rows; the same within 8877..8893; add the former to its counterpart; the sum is 3.0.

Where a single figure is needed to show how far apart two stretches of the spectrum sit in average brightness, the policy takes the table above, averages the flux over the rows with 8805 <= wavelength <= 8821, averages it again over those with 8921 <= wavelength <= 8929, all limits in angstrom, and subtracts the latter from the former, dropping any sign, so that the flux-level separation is 0.61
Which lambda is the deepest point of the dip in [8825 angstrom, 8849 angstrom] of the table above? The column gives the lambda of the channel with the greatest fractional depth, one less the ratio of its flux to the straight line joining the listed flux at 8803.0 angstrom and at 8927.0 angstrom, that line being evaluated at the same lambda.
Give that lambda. 8843.0 angstrom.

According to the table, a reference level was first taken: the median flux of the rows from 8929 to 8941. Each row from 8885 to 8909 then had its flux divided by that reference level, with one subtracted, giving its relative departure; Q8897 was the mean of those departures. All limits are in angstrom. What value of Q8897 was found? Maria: -0.023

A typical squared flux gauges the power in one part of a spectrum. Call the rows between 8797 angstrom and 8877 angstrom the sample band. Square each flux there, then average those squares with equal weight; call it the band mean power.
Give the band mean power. 338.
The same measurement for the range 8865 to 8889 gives 332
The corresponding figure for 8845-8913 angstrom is 340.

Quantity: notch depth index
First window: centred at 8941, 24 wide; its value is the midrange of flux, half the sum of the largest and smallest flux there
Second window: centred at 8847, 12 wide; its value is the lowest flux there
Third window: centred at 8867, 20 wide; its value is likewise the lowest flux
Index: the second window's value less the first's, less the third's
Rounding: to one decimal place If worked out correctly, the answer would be -18.5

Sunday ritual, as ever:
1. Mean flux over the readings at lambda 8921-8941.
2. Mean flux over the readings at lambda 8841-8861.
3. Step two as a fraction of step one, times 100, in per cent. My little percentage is 94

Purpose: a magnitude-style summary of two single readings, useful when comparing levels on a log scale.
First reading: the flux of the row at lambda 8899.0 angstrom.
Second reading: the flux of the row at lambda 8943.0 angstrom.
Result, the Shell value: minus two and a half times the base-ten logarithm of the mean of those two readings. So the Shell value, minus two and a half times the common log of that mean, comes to -3.205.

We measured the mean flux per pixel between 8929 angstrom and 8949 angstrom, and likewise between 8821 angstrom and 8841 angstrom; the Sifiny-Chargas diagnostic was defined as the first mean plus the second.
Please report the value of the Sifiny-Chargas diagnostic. 37.9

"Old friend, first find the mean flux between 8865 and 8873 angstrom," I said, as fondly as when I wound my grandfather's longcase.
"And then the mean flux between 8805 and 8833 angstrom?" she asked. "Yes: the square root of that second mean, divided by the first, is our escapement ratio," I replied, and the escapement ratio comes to 0.247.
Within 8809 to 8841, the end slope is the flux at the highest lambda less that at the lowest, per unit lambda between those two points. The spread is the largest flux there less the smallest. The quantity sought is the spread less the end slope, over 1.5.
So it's 1.7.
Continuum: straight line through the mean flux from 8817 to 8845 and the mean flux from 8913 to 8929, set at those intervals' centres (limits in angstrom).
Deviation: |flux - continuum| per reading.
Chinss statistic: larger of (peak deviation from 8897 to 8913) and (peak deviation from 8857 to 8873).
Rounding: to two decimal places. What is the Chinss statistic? 1.91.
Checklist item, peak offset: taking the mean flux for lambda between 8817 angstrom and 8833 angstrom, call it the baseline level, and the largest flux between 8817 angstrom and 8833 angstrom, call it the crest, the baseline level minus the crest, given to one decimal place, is -1.3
